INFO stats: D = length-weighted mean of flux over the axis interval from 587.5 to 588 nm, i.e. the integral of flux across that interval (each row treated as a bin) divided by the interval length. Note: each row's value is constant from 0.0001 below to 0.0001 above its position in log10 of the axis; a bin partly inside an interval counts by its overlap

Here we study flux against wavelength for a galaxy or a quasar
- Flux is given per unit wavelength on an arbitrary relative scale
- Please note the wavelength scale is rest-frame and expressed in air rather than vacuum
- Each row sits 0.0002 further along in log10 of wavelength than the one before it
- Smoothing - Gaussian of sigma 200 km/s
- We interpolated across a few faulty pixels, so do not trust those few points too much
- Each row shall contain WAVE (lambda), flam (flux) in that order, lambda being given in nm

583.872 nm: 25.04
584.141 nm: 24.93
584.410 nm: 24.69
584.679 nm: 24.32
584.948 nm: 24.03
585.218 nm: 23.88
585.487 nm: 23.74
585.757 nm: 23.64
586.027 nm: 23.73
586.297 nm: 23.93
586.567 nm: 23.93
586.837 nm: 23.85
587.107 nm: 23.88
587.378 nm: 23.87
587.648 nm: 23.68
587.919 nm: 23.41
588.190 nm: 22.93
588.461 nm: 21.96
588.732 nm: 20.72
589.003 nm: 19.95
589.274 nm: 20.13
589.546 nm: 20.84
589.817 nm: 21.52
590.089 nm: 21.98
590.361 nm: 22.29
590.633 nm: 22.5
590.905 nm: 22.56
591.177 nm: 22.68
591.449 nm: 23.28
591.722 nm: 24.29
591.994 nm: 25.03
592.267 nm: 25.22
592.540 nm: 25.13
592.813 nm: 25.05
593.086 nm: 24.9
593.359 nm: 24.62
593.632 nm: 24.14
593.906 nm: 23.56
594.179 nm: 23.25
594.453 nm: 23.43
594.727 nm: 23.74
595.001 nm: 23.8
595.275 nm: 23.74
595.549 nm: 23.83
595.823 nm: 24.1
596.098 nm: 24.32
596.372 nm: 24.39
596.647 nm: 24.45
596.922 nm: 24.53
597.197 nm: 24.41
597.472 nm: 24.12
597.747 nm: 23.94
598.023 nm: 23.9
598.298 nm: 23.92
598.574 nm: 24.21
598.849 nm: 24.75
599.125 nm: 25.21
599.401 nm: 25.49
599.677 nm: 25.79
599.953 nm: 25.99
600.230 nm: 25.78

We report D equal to 23.6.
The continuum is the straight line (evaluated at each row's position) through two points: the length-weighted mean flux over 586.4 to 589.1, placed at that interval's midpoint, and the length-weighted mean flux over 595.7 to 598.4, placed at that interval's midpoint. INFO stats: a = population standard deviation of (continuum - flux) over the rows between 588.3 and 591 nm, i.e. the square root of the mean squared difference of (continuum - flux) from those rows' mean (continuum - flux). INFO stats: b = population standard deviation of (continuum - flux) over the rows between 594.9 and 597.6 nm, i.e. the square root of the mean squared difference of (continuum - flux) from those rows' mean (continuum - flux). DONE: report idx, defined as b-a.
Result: -0.6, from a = 0.85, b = 0.2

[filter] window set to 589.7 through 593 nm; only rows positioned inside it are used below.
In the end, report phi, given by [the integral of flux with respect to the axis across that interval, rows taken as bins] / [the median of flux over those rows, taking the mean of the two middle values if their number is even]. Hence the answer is 3.37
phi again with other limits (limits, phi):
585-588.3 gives 3.29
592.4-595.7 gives 3.34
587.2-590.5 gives 3.30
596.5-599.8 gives 3.32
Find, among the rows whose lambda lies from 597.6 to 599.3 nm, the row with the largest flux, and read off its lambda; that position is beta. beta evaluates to 599.125 nm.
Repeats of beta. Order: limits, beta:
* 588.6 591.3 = 591.177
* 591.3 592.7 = 592.267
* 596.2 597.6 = 596.922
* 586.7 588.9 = 587.107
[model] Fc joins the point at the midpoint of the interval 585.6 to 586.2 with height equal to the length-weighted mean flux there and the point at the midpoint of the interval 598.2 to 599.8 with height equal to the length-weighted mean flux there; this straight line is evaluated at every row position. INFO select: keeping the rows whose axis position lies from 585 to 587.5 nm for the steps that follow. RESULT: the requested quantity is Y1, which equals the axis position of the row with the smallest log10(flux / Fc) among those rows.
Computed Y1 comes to 585.757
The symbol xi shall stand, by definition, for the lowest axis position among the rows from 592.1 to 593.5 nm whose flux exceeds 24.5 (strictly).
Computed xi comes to 592.267 nm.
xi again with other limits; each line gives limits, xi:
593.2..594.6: 593.359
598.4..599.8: 598.849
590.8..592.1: 591.994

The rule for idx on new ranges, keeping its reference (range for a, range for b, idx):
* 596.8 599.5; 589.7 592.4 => 0.6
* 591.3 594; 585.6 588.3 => -0.3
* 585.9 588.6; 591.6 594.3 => 0.1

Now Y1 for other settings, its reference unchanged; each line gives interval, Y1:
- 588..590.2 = 589.003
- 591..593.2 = 591.177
